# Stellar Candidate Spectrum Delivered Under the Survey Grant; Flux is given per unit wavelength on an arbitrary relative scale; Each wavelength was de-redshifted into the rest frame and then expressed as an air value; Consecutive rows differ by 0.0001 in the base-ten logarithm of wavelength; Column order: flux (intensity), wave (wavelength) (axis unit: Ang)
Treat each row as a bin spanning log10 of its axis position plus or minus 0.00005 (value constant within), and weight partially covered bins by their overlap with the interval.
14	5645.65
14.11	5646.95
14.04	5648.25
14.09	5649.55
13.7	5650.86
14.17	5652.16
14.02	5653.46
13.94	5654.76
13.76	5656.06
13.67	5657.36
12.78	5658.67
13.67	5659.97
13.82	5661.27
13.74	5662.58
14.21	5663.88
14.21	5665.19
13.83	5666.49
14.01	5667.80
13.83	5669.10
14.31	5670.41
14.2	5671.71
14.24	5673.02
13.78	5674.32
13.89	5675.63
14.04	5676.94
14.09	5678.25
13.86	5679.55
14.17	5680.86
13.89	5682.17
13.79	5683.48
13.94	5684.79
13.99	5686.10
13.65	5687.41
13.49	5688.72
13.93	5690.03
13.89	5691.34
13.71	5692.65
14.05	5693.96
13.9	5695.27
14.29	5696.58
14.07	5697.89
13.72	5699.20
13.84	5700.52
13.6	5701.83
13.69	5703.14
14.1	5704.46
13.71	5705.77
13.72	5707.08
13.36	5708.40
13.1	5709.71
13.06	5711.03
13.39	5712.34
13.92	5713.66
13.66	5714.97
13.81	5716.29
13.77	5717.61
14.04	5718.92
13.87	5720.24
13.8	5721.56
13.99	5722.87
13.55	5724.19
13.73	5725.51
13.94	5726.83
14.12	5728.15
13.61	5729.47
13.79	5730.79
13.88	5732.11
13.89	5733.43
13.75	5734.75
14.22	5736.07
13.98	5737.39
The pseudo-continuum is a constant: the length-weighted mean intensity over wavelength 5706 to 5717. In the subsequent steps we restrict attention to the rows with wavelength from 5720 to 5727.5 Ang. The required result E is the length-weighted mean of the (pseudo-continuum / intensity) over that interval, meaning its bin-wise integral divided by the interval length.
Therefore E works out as 0.978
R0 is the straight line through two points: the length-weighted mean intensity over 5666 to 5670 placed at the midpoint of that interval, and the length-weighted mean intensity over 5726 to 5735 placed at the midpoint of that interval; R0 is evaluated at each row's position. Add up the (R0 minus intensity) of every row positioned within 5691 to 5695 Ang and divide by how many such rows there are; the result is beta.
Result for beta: 0.00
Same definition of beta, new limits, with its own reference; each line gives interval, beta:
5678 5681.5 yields -0.15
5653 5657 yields 0.01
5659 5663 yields 0.17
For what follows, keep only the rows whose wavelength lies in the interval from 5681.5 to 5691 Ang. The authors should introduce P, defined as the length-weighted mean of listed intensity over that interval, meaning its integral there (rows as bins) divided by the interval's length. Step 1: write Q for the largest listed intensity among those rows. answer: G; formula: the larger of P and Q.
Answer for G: 14.0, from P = 13.8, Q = 13.99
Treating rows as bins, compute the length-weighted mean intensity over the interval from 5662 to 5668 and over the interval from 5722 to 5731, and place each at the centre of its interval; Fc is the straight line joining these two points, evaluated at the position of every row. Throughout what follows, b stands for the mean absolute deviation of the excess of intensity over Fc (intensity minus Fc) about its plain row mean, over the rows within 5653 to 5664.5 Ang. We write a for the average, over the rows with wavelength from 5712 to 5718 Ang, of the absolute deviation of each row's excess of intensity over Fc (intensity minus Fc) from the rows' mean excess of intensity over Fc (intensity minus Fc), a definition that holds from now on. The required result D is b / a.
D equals 1.6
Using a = 0.15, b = 0.24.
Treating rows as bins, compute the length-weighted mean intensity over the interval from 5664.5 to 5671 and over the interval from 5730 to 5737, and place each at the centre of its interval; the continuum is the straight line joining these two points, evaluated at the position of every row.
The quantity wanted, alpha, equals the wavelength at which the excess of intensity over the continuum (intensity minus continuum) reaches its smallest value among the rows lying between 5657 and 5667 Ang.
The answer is 5658.67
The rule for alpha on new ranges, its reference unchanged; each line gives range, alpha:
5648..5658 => 5657.36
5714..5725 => 5724.19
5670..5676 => 5674.32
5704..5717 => 5711.03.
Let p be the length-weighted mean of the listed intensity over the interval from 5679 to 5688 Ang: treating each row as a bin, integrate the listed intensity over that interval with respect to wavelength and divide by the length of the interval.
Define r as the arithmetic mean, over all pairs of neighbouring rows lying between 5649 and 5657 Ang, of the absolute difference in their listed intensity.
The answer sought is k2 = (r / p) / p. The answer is 0.0013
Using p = 13.9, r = 0.25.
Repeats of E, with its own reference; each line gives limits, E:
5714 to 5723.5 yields 0.976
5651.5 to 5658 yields 0.973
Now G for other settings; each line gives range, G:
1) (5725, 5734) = 14.1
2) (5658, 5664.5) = 14.2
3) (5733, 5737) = 14.2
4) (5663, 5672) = 14.3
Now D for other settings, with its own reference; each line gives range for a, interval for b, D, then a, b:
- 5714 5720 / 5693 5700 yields 1.4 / 0.11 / 0.16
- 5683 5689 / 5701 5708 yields 0.9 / 0.16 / 0.13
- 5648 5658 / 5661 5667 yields 1.3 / 0.16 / 0.20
